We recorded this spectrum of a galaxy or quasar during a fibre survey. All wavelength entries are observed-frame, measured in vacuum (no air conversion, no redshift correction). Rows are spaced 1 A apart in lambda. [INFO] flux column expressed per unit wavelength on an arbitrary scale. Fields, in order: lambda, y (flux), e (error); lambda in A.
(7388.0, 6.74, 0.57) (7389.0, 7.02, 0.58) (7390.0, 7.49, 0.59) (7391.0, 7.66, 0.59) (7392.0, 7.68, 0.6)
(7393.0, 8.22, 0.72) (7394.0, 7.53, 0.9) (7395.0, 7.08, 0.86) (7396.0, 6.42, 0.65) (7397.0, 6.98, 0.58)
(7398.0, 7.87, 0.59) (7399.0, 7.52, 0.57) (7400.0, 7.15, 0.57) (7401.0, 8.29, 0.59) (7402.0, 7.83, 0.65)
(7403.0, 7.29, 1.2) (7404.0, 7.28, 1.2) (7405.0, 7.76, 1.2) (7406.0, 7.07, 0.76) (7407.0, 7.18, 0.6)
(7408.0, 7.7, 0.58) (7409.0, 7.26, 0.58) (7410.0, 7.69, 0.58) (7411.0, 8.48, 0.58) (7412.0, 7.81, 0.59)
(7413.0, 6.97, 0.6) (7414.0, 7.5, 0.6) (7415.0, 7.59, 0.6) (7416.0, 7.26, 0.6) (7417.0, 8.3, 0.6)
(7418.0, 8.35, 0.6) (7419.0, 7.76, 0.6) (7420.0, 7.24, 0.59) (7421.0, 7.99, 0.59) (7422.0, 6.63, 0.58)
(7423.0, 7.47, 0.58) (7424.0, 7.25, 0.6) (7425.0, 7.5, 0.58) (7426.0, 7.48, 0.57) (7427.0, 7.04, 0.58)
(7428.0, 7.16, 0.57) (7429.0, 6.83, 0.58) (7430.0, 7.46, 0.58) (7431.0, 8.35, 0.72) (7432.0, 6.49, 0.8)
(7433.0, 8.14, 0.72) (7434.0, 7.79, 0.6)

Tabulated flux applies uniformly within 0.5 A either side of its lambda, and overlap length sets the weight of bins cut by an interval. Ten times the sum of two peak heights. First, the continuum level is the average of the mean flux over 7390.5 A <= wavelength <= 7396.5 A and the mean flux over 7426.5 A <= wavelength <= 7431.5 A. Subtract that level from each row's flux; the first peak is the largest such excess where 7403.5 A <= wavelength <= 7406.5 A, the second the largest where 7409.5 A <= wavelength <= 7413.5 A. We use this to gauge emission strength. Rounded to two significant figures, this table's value 14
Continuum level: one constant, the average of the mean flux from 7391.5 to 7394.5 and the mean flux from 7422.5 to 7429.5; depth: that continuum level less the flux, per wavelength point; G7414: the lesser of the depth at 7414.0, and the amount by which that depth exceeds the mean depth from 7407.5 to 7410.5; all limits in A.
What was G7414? 0.0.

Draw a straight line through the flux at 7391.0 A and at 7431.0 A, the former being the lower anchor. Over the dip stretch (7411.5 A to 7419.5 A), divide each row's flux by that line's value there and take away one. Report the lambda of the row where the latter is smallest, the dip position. 7413.0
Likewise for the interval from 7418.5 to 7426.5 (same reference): 7422.0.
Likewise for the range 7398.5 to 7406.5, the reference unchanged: 7406.0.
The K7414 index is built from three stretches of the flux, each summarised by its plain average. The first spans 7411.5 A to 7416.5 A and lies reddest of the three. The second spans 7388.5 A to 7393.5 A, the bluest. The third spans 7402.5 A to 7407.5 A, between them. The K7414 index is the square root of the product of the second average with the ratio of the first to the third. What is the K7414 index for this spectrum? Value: 2.78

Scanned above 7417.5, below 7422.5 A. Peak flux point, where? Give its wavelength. 7418.0 A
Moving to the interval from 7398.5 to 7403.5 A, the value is 7401.0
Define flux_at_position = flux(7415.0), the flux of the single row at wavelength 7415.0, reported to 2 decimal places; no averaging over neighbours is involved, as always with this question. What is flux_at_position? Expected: 7.59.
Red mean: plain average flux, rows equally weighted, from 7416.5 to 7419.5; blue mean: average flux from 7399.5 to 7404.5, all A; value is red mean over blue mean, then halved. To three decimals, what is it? 0.538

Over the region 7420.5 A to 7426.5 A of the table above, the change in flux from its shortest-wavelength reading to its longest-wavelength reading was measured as -0.51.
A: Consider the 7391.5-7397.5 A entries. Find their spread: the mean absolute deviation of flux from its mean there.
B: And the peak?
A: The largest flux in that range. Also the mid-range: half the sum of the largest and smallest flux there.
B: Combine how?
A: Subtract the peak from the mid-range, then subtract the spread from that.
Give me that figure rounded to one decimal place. -1.4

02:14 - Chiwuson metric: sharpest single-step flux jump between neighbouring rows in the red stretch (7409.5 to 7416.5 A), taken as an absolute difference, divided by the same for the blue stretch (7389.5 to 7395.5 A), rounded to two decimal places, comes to 1.22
